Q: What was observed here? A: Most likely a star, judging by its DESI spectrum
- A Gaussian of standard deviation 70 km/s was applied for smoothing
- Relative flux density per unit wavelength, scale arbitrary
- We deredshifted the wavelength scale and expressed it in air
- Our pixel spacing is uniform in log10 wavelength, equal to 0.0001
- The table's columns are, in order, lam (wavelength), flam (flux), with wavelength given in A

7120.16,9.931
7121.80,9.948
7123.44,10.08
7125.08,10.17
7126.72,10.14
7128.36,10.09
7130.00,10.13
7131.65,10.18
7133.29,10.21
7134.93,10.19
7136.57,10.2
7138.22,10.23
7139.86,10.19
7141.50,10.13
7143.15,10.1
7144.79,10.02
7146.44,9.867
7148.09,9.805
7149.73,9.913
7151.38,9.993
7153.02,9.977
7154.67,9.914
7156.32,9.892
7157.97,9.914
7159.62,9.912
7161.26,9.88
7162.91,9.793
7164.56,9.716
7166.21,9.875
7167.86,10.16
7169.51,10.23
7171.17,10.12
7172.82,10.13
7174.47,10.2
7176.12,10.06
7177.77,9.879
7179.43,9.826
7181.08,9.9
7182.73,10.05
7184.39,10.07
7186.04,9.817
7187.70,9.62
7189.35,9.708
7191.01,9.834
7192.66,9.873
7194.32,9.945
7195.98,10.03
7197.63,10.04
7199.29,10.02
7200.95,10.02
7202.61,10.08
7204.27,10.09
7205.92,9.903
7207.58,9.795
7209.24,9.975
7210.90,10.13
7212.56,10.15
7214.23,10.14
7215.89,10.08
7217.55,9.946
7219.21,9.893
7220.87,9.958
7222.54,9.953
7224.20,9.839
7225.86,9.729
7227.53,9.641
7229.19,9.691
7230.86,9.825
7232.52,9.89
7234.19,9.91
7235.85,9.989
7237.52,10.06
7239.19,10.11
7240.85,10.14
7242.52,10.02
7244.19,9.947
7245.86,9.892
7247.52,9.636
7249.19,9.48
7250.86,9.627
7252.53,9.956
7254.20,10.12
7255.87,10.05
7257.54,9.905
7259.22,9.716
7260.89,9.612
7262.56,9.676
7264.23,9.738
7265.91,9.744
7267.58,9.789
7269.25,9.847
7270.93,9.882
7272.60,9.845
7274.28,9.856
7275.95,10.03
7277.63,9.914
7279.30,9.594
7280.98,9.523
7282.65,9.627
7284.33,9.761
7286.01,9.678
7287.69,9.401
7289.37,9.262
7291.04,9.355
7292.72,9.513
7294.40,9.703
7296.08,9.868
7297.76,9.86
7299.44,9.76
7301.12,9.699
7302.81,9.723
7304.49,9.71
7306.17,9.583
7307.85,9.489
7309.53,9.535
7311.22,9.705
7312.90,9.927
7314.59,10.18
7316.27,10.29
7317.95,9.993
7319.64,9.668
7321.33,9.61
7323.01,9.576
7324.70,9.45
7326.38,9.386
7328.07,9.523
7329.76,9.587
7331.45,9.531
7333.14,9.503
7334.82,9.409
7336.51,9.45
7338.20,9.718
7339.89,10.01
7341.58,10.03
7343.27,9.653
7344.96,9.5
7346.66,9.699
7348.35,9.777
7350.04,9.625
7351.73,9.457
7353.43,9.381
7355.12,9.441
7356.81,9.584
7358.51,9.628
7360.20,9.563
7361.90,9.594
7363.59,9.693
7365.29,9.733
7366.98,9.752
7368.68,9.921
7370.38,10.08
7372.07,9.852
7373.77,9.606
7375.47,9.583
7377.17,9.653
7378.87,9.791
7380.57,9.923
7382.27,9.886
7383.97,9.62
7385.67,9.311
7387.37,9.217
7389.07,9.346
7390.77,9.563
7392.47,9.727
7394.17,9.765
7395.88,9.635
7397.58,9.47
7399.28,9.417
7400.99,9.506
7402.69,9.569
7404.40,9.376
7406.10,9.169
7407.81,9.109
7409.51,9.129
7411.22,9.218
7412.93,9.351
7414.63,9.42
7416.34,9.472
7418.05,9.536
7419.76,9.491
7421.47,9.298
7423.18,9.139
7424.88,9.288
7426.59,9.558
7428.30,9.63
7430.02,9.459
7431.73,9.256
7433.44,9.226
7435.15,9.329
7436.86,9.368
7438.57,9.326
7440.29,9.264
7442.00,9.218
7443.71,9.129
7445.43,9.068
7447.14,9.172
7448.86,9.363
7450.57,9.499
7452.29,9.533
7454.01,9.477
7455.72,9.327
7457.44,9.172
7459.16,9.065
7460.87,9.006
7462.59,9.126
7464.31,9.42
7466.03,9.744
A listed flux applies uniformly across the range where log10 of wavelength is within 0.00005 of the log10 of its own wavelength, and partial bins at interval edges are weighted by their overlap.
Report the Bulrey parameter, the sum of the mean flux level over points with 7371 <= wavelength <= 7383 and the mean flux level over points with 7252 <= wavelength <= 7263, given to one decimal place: 19.6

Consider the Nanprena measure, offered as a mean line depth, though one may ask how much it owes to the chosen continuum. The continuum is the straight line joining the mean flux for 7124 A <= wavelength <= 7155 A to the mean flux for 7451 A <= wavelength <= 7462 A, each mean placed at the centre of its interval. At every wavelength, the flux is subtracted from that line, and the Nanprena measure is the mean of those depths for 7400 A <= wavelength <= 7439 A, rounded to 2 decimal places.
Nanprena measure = 0.00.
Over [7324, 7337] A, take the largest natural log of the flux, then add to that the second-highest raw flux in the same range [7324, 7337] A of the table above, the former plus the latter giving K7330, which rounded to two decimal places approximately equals 11.79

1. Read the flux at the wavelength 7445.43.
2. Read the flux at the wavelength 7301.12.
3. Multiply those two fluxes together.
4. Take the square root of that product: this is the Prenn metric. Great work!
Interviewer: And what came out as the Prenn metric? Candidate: 9.4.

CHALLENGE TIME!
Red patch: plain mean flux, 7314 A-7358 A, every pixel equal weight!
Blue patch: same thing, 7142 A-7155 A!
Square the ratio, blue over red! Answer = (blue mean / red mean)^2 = 1.06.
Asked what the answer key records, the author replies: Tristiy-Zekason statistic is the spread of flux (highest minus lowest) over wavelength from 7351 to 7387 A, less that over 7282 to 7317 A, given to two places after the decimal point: -0.26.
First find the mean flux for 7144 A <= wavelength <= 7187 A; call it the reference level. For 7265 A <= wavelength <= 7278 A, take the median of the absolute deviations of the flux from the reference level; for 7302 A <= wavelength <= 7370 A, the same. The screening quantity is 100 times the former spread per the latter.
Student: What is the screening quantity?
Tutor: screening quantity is 31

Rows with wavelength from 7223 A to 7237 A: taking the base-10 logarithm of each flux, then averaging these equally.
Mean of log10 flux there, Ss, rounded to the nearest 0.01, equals 0.99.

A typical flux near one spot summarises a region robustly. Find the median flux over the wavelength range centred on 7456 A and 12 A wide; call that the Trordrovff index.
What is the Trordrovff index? 9.3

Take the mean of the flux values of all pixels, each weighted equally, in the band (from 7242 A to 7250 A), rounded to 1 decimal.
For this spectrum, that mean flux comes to 9.8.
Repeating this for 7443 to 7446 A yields 9.1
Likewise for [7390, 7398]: 9.6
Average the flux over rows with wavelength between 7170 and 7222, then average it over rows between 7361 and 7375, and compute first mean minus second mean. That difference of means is 0.20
